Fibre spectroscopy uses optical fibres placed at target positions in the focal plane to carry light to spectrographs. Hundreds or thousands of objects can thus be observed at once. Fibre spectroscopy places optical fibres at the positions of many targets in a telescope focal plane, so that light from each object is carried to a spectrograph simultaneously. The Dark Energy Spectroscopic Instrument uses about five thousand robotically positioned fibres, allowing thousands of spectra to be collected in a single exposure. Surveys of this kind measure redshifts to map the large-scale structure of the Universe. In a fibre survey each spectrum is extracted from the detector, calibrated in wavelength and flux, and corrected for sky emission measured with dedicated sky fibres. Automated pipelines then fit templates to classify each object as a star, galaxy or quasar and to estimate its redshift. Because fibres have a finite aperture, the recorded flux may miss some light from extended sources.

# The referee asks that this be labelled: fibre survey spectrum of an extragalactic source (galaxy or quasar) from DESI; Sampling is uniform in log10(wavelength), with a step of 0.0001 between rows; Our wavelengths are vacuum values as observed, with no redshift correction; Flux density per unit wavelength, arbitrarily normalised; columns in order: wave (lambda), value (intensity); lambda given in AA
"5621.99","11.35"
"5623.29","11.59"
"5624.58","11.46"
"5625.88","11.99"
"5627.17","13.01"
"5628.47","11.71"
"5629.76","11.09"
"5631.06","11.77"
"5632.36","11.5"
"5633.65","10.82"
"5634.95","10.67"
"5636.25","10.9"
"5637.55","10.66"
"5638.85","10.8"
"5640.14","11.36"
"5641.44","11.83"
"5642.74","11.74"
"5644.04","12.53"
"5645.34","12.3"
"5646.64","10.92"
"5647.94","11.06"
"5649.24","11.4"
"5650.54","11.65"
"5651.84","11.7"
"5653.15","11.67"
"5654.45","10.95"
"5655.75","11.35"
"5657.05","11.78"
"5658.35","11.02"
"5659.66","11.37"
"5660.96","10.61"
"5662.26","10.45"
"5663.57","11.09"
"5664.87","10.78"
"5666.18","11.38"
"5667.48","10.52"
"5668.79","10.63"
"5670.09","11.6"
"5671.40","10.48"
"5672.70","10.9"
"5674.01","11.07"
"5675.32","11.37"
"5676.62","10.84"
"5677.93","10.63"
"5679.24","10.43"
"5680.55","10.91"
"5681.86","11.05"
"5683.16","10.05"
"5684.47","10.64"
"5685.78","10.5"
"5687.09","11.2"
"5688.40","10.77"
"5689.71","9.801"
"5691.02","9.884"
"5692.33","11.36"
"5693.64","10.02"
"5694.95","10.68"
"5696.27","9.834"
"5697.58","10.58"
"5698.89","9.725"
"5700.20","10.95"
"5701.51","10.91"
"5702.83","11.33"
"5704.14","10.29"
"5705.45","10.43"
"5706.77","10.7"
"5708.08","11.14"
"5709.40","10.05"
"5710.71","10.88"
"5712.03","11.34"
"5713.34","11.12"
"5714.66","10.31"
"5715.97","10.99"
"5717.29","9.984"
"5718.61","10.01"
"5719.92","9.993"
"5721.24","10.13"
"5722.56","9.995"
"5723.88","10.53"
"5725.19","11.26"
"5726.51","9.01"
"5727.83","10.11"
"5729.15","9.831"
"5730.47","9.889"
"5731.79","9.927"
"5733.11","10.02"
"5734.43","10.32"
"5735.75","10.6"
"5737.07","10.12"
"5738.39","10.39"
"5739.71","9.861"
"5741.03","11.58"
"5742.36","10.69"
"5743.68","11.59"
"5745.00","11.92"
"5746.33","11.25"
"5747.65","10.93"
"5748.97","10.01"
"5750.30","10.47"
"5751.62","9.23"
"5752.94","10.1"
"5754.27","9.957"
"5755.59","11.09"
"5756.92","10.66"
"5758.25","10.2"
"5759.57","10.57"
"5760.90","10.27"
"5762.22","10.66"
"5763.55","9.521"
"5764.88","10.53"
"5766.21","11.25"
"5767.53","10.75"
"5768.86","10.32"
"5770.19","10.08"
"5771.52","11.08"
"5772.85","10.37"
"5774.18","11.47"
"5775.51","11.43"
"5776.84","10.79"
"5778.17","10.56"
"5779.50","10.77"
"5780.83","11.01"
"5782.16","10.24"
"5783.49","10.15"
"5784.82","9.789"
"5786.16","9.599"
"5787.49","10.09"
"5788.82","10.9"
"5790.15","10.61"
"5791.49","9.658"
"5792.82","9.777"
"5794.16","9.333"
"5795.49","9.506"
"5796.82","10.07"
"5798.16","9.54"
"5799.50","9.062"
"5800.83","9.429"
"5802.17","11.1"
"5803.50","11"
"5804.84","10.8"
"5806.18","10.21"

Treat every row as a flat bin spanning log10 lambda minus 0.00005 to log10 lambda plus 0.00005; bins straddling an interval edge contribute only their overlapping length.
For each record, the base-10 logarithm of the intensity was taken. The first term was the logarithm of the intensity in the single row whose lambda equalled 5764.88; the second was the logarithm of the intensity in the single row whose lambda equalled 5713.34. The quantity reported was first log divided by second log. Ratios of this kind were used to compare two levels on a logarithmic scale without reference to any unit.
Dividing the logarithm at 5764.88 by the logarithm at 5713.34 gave 0.98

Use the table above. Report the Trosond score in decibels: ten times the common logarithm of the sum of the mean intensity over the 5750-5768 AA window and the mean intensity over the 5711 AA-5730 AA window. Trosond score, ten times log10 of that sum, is 13.2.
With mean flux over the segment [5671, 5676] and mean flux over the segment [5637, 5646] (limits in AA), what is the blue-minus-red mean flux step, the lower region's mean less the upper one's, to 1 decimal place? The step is 0.6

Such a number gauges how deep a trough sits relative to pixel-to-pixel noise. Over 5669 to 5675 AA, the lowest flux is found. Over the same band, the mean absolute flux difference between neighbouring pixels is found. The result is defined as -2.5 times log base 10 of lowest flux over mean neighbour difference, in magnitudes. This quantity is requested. -3.16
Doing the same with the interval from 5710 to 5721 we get -3.34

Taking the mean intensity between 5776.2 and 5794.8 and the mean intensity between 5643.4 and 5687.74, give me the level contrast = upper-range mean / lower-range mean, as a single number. 0.923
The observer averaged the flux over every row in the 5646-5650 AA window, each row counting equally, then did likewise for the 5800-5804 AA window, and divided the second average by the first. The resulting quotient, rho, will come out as 0.94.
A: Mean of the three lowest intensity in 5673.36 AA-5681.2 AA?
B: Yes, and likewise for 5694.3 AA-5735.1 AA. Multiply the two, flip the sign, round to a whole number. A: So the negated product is -101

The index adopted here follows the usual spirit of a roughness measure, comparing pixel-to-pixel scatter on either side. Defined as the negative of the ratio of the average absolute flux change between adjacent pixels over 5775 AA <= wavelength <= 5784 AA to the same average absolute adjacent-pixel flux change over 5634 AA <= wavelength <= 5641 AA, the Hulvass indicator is -1.2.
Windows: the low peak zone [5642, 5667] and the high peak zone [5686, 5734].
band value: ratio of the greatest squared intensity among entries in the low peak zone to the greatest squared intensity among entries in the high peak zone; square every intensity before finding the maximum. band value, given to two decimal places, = 1.22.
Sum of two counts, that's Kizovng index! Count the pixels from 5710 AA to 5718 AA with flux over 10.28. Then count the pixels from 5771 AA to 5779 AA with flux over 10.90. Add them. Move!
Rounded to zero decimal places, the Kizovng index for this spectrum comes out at 8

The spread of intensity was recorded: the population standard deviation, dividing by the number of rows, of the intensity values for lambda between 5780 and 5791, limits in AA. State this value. 0.47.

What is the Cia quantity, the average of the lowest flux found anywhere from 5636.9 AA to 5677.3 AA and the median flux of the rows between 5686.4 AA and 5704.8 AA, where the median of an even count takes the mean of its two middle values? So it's 10.5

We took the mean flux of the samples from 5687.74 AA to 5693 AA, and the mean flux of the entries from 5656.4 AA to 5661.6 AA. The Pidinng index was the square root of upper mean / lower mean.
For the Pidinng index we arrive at 0.966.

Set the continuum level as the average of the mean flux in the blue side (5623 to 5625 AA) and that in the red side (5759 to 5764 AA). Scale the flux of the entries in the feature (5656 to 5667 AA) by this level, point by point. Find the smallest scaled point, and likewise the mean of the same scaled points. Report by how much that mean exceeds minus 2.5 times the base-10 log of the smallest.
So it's 0.97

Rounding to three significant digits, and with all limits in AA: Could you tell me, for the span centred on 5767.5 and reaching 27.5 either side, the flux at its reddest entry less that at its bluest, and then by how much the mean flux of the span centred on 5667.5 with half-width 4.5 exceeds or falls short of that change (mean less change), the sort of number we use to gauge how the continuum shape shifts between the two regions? 13.2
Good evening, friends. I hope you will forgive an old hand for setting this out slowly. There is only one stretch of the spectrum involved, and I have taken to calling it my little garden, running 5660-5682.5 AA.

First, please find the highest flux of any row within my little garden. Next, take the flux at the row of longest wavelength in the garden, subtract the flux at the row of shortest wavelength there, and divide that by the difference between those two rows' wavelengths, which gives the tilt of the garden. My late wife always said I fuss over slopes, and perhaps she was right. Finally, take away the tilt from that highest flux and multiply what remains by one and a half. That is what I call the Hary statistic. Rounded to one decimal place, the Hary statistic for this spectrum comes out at 17.4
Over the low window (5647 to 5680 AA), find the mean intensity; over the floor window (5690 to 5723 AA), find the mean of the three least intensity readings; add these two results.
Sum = 20.9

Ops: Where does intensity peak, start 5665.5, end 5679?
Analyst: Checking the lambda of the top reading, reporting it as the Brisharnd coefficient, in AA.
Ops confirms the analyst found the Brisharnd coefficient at 5670.09 AA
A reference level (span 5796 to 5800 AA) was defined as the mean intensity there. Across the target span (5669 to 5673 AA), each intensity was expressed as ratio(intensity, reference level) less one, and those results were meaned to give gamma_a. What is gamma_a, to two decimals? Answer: 0.15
